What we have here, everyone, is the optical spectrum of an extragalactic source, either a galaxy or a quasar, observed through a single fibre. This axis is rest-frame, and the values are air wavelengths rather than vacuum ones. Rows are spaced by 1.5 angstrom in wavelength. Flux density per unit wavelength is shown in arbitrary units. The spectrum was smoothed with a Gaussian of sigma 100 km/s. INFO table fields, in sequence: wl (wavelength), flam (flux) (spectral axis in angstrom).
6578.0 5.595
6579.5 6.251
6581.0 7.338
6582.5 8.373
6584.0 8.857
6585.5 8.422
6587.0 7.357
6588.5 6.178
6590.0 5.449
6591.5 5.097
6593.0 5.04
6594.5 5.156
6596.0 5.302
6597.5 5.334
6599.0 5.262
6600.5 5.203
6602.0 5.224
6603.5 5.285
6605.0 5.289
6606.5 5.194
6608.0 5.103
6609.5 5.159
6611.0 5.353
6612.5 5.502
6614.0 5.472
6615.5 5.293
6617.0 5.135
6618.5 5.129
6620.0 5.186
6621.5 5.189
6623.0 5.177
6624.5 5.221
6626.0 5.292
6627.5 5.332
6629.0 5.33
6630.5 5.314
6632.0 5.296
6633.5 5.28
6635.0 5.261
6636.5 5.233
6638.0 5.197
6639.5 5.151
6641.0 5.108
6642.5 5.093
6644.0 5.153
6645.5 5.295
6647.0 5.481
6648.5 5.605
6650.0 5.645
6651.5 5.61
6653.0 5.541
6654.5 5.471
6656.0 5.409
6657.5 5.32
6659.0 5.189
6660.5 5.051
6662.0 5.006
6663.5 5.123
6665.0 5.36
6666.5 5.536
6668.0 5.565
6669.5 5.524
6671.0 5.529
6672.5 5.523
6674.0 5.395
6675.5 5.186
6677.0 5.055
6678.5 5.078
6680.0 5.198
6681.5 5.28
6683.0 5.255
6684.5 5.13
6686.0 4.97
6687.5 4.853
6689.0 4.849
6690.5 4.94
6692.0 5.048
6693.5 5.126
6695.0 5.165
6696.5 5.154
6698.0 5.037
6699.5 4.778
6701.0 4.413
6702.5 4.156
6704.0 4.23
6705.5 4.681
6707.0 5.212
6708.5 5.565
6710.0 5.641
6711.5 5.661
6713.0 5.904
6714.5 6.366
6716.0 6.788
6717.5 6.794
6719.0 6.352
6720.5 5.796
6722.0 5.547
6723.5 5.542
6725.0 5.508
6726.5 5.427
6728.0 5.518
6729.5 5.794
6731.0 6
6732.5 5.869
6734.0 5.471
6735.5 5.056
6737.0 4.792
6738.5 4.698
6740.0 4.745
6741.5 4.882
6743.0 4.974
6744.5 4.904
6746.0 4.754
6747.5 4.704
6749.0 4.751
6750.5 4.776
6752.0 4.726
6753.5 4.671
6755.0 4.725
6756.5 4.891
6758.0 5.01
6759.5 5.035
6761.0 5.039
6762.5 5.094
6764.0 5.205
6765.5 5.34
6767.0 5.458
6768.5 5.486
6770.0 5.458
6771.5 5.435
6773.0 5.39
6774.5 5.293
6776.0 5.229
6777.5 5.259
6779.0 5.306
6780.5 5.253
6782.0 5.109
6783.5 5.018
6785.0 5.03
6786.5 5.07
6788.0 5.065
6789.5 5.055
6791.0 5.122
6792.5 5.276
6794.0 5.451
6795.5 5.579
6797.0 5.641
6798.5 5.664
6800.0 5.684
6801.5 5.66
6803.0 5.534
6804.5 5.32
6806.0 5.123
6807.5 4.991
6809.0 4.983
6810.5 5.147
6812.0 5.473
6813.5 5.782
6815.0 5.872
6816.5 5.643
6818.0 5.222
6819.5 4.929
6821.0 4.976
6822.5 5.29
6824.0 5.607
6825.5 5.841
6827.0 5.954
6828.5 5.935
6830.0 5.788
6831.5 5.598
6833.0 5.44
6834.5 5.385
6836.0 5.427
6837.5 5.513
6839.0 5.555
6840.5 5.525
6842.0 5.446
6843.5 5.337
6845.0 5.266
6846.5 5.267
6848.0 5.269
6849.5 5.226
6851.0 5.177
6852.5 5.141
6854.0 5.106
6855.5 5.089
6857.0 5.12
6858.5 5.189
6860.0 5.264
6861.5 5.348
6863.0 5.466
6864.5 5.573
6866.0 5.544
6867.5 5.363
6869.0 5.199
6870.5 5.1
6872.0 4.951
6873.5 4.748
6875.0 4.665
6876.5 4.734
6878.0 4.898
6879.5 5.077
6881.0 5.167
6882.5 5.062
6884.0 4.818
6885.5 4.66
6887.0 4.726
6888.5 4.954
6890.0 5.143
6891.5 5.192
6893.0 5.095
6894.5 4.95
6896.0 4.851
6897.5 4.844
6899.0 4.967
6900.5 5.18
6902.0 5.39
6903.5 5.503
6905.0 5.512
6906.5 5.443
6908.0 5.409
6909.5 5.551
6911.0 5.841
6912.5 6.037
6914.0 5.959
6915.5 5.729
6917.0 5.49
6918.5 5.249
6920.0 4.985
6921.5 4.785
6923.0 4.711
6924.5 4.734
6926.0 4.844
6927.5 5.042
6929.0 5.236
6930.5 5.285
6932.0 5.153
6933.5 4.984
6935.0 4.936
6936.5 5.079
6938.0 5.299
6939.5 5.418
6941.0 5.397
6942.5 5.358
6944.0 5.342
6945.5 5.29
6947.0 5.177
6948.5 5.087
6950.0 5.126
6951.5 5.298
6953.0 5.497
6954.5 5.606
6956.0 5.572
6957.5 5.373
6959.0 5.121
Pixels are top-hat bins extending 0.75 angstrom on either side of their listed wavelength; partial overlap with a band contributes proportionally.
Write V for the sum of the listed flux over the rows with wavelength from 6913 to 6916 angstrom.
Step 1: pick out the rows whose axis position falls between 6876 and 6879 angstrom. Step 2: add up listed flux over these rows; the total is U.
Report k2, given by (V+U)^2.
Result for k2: 455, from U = 10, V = 12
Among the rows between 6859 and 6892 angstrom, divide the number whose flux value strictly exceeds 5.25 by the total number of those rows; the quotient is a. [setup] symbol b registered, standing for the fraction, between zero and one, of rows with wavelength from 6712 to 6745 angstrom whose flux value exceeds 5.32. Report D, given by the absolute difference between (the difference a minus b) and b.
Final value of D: 1.1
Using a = 0.27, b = 0.68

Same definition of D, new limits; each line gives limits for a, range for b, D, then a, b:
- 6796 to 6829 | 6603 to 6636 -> 0.2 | 0.68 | 0.23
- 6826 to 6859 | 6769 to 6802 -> 0.1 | 0.68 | 0.41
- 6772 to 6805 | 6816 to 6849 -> 0.7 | 0.64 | 0.68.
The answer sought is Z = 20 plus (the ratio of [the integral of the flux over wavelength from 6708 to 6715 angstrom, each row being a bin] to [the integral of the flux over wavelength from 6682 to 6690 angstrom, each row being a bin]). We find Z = 21.0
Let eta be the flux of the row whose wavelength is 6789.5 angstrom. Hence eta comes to 5.055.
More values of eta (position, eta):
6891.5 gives 5.192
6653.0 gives 5.541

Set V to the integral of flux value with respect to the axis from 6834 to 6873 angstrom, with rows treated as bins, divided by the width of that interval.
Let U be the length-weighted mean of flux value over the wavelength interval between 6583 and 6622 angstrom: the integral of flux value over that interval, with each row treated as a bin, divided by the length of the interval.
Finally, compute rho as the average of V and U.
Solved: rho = 5.47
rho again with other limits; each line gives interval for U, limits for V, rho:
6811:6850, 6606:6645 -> 5.36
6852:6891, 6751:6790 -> 5.11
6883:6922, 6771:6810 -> 5.27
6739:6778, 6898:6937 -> 5.16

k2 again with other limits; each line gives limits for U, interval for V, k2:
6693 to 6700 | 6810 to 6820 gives 4010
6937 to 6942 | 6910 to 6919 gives 2542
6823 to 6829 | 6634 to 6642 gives 2429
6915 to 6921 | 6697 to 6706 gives 2376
